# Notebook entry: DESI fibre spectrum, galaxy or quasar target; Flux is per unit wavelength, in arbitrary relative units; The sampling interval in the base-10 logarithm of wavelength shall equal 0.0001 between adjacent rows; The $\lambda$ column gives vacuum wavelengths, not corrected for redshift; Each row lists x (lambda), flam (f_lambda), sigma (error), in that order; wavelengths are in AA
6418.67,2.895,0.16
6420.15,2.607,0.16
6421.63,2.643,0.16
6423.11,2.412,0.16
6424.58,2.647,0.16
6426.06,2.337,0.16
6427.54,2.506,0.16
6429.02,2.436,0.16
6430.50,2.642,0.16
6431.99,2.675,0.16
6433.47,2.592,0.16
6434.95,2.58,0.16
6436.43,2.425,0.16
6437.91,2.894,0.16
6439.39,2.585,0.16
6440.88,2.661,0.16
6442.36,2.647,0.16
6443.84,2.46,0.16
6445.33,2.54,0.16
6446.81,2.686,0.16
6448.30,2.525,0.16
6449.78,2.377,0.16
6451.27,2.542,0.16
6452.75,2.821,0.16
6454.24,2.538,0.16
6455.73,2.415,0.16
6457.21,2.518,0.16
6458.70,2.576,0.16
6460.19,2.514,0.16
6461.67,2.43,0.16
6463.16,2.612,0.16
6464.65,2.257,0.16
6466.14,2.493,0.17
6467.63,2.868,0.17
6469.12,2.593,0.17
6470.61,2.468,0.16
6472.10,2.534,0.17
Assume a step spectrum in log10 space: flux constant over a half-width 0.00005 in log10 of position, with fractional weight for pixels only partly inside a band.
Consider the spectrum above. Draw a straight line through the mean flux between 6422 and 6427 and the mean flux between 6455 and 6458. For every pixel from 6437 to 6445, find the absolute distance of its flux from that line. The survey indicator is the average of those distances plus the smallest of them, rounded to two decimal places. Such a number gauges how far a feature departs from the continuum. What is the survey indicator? 0.19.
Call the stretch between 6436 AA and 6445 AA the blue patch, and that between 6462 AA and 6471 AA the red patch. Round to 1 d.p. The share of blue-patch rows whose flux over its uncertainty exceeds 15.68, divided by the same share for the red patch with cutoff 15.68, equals 2.0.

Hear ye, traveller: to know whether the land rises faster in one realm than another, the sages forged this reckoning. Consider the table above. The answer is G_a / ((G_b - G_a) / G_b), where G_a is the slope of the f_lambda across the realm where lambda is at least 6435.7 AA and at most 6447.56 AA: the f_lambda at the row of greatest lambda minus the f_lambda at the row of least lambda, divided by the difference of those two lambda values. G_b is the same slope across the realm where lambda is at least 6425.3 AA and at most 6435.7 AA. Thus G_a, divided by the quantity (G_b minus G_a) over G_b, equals 0.31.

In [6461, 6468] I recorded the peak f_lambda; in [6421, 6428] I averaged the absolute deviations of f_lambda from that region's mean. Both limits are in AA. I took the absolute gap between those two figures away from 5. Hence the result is 2.24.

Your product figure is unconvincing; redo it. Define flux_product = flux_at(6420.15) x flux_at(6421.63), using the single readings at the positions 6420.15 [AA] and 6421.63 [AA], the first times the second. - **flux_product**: 6.89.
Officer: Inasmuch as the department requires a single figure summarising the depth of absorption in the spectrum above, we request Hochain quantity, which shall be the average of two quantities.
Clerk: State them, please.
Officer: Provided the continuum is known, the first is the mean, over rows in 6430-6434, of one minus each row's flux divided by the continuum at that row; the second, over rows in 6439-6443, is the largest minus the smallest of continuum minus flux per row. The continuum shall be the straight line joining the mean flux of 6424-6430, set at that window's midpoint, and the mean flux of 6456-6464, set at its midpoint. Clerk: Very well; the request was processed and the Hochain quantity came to 0.01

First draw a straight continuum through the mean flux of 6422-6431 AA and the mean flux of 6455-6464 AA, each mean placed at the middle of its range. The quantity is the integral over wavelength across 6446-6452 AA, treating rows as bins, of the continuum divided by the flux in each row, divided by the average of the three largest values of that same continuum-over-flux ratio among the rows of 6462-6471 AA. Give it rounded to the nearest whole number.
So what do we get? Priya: 6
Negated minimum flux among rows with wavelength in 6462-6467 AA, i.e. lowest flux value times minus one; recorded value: -2.26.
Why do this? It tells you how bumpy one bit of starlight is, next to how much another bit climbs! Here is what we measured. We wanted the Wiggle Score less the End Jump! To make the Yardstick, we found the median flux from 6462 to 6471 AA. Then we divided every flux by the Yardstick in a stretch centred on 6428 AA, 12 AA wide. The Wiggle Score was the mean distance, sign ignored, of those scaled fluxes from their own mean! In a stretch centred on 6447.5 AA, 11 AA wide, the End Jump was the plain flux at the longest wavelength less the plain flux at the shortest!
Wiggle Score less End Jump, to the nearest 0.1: -0.1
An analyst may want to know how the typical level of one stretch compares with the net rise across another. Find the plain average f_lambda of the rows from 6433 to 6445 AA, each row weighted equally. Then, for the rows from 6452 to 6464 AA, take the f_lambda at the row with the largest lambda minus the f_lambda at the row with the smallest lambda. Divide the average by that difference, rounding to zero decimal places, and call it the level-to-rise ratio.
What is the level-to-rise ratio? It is -12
